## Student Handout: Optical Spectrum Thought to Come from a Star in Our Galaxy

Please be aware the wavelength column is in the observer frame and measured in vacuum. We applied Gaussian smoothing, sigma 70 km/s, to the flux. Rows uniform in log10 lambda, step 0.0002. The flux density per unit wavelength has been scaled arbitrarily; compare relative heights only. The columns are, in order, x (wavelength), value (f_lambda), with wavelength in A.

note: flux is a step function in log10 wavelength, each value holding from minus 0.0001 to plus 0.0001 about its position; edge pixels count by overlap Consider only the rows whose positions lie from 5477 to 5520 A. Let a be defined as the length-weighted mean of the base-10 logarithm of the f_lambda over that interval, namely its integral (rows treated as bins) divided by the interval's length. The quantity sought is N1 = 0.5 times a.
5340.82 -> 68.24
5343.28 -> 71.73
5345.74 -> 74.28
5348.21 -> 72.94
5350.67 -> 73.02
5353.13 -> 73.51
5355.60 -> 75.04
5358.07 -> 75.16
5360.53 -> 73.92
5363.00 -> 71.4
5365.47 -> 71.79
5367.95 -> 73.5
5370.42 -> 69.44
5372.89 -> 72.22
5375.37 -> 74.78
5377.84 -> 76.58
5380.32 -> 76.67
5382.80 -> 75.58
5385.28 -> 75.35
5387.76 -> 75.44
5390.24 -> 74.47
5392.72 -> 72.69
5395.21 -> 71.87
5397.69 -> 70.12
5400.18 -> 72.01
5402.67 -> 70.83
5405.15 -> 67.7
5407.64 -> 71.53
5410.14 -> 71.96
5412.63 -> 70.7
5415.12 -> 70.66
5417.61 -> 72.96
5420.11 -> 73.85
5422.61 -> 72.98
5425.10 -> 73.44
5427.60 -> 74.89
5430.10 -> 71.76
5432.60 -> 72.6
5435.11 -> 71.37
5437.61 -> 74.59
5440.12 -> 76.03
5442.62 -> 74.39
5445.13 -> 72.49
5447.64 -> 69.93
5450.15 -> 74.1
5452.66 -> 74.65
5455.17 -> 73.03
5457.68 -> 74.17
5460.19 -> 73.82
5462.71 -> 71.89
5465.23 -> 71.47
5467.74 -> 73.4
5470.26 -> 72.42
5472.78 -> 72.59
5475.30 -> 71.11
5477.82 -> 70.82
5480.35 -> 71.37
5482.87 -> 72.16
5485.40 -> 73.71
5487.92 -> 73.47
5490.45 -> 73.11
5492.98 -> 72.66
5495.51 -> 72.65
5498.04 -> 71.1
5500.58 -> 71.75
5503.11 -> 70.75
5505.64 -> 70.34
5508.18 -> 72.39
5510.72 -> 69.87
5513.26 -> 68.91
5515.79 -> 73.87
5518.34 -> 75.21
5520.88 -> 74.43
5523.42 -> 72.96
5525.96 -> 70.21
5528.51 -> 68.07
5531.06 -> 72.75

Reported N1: 0.929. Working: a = 1.86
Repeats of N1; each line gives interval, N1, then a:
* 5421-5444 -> 0.933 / 1.87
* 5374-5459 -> 0.932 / 1.86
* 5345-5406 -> 0.932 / 1.86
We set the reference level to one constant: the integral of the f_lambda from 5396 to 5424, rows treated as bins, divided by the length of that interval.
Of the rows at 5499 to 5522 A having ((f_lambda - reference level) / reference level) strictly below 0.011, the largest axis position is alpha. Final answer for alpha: 5513.26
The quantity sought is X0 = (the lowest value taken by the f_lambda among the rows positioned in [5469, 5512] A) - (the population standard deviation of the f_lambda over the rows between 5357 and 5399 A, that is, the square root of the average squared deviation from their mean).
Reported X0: 67.7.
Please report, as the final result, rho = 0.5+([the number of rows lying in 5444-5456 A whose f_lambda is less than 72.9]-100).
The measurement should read -97.5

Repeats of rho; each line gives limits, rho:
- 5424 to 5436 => -96.5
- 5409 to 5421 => -96.5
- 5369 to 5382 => -97.5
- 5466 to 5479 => -95.5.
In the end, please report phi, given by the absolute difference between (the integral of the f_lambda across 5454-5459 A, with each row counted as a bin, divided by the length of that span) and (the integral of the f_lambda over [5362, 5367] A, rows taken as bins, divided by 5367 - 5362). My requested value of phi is 2.12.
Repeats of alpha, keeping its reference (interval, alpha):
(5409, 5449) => 5447.64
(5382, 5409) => 5407.64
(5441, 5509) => 5505.64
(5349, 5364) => 5363.00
